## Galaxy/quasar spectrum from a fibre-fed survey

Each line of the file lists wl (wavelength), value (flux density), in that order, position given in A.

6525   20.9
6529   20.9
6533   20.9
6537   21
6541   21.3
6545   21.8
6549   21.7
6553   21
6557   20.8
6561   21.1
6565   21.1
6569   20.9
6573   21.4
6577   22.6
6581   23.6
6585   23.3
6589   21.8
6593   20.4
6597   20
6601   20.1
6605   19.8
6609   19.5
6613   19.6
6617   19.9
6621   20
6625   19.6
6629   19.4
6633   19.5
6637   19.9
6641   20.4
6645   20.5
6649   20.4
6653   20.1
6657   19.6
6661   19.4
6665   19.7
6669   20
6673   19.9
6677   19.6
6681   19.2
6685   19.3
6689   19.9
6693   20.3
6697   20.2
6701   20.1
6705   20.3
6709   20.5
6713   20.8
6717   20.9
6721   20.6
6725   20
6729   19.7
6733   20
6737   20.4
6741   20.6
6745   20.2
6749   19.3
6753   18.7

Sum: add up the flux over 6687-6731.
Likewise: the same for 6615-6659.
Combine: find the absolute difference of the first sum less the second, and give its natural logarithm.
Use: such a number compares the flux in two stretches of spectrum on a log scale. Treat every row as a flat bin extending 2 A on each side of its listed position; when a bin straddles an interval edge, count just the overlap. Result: 1.4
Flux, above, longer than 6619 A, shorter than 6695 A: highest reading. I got 20.5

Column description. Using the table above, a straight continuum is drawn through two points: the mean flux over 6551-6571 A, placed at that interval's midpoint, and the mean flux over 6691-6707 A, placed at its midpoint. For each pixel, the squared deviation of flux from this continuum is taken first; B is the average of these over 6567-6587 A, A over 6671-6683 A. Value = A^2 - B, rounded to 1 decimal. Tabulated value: -2.9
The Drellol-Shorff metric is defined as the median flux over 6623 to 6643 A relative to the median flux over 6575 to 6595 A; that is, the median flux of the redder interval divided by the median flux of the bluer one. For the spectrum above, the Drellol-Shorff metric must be 0.87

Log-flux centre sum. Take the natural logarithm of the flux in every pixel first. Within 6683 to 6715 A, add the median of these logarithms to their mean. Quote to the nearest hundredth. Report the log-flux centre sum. 6.01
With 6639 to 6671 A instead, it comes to 5.99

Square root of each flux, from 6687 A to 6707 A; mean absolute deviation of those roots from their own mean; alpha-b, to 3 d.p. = 0.014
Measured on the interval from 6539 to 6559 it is 0.037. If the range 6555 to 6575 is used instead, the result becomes 0.018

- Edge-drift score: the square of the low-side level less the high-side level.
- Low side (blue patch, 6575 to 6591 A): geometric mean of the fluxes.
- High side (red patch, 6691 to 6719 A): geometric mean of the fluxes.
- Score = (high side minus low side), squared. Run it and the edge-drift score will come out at 5.6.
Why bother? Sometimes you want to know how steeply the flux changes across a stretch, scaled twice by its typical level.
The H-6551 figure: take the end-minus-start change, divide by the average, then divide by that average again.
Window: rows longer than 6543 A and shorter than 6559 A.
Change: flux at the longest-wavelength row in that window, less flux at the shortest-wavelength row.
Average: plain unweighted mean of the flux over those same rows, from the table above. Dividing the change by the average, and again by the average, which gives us -0.0022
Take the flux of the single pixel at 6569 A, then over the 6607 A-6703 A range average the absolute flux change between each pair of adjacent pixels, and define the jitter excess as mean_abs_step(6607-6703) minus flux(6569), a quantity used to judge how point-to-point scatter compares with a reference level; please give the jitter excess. -20.6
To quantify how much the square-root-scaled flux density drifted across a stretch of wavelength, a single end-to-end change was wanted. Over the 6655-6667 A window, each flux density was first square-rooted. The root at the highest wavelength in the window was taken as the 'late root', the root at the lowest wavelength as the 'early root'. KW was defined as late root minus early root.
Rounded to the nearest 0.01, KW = 0.01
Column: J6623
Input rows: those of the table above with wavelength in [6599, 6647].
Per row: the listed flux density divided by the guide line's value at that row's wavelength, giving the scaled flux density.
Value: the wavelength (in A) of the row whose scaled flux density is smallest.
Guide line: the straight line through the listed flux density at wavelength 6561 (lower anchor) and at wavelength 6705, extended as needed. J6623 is 6609 A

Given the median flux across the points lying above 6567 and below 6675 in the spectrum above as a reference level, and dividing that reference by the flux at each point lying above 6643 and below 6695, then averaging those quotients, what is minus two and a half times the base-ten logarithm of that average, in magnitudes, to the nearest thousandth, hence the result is -0.009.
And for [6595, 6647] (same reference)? -0.008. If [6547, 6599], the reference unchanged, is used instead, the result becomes 0.077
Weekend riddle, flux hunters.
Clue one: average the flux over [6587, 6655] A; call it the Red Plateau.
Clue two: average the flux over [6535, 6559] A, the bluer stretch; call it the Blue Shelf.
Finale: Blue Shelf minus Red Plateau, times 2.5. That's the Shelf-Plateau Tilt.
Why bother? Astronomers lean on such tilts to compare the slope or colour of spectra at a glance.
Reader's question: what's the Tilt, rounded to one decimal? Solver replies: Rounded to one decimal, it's 3.0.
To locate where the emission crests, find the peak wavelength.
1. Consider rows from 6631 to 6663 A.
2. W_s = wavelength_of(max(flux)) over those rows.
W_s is 6645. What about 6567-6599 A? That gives 6581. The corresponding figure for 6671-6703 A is 6693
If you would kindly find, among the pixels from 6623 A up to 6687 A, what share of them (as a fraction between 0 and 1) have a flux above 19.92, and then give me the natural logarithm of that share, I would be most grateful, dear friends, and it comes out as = -1.16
